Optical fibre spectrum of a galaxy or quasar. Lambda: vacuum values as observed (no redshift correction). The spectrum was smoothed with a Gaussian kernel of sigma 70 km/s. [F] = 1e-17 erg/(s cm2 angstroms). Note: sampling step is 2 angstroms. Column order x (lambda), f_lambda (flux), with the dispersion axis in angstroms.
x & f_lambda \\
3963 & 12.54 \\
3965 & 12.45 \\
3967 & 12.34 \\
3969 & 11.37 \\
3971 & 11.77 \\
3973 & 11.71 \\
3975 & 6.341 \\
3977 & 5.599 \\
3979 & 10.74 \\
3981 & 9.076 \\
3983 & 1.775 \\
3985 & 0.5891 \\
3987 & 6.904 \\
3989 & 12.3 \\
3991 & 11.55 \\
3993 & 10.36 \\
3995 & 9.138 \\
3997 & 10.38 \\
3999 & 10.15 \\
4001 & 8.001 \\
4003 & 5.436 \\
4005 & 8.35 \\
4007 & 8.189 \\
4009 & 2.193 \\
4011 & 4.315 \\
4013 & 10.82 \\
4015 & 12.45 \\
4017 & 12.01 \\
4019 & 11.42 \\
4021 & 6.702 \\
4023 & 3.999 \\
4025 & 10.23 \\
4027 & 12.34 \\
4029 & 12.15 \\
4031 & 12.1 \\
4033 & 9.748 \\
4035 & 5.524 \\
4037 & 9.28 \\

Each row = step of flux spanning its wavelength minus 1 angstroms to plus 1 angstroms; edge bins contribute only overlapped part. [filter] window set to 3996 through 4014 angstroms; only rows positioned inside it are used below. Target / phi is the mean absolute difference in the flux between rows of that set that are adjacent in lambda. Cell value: 2.8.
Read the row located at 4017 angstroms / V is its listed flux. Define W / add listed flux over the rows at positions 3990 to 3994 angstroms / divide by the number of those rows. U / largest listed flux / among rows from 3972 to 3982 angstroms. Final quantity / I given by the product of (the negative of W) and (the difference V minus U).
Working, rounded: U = 11.71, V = 12.01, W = 11.0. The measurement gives -3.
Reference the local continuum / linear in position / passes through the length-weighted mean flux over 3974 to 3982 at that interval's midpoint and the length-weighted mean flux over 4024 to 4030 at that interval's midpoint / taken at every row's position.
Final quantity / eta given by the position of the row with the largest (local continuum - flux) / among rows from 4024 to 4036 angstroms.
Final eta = 4035 angstroms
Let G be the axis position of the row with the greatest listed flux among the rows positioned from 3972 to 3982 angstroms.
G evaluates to 3973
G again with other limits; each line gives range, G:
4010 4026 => 4015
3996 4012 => 3997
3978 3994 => 3989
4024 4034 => 4027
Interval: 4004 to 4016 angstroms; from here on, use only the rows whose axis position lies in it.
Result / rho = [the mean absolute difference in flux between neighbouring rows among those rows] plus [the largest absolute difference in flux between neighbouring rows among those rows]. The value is 10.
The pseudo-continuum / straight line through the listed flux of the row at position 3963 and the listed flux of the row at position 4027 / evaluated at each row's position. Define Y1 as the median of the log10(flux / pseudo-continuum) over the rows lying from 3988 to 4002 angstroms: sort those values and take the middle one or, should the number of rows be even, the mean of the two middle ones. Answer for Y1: -0.080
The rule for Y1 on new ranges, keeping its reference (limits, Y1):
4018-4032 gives -0.035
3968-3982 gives -0.066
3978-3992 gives -0.138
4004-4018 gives -0.172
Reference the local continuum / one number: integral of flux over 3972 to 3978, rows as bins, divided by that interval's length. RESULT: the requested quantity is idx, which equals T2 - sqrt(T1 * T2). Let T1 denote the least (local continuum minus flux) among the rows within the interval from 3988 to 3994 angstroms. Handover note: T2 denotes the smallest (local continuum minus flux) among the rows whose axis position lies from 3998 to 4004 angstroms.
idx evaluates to -5.4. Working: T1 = -4.4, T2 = -2.27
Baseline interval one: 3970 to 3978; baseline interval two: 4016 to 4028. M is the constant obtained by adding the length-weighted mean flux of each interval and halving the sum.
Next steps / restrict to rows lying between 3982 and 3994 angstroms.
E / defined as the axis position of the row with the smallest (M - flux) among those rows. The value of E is 3989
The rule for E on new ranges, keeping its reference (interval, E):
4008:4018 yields 4015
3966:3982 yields 3967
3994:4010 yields 3997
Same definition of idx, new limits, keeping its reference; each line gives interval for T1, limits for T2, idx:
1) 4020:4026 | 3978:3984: -5.4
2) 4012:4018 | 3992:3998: -5.9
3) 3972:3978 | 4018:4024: -7.2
